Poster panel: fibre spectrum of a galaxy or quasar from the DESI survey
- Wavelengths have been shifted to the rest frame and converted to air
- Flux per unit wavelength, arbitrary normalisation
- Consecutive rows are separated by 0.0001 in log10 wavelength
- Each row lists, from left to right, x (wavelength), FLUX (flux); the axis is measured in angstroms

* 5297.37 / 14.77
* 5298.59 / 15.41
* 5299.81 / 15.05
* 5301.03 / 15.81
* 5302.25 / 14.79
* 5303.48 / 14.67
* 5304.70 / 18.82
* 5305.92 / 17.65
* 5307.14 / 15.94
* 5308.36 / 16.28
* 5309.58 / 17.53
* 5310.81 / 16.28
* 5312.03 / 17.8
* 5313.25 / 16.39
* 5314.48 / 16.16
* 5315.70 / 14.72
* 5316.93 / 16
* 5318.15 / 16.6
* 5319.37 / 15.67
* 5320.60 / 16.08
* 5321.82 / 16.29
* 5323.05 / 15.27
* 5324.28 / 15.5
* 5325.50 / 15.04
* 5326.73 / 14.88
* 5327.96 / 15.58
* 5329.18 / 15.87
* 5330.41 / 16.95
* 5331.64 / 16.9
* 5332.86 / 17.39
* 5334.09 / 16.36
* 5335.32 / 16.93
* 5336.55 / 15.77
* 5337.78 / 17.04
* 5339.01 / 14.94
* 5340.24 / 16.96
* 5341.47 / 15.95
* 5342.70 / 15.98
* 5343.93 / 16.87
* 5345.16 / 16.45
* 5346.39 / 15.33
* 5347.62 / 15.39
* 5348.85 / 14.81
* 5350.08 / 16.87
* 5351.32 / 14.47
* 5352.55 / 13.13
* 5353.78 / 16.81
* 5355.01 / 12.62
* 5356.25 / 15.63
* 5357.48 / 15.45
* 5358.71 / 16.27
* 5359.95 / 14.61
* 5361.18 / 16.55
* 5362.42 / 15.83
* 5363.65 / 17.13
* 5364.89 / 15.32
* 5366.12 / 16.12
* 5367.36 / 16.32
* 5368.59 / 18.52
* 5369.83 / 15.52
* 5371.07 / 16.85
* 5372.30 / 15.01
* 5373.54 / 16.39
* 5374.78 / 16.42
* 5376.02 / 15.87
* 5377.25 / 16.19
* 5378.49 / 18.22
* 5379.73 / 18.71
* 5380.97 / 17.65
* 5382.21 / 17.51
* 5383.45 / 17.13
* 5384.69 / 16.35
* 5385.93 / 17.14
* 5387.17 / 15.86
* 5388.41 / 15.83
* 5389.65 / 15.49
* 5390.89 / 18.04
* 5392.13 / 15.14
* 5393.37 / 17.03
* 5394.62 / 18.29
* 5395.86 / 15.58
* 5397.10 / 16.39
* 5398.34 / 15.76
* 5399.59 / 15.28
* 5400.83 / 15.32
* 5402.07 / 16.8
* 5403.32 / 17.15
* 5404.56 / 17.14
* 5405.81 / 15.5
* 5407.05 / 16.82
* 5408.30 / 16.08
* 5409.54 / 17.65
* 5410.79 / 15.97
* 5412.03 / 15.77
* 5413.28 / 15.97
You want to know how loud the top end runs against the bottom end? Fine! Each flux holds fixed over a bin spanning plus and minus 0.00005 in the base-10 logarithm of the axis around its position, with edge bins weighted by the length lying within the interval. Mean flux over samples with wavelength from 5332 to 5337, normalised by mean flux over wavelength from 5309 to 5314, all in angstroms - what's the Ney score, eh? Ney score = 0.98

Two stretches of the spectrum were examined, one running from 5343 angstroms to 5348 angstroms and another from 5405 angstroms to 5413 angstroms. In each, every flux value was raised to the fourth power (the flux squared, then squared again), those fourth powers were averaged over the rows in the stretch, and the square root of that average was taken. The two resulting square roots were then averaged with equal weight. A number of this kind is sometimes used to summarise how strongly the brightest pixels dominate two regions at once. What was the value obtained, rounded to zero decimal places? 262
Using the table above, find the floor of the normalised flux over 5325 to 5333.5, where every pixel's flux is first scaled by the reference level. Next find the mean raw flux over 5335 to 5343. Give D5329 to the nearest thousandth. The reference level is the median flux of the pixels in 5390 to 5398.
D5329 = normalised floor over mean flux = 0.055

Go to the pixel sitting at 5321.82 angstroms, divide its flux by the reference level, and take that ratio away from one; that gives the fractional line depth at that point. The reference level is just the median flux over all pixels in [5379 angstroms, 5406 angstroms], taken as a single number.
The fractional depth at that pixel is 0.018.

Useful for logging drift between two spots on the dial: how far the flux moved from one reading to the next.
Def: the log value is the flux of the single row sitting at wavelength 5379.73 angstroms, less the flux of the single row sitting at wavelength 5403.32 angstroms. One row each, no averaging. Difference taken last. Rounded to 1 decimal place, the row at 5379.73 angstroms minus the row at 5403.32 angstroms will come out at 1.6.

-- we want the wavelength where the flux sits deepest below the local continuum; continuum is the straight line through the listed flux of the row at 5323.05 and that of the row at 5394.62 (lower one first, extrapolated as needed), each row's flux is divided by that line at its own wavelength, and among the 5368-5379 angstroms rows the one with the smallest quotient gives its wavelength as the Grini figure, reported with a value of 5372.30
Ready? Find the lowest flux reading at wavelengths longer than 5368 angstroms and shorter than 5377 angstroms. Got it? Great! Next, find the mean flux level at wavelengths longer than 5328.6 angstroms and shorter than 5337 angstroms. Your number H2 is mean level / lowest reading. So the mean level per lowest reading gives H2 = 1.11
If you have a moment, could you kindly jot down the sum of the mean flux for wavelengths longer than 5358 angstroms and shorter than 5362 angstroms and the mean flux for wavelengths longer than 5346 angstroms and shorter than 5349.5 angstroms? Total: 31.0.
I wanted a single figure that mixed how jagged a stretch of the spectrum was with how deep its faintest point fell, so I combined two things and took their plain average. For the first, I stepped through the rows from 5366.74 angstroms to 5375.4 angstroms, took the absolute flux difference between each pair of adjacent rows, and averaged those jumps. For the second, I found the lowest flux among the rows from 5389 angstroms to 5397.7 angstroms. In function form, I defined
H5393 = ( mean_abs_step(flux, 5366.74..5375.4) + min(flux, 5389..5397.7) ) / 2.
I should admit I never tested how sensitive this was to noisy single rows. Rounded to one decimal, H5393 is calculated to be 8.4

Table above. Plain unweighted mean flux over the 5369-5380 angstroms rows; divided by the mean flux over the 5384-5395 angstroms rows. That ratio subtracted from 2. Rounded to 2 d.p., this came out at 1.00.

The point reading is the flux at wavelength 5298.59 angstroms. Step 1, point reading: 15.41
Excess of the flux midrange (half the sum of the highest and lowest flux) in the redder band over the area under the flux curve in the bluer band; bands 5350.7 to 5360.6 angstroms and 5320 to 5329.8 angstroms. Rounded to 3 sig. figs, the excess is -138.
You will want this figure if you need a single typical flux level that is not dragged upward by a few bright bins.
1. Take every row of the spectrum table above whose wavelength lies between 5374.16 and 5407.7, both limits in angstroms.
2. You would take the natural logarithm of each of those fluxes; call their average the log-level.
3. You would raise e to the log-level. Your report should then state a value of 16.6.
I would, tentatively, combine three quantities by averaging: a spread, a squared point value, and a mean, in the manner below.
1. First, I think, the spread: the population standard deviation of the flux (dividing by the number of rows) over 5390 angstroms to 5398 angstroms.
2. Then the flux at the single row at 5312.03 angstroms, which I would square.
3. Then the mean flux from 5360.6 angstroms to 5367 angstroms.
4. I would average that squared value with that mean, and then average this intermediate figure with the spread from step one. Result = 83.8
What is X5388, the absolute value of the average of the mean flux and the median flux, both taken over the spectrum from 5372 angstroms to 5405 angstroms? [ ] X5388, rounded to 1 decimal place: 16.5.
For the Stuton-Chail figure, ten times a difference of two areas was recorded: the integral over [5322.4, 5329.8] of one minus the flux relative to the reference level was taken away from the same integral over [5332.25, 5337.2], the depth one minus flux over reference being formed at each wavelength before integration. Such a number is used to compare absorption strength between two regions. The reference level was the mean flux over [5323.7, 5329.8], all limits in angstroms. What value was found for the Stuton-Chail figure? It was -4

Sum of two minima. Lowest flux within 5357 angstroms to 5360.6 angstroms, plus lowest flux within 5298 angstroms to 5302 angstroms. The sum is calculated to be 29.7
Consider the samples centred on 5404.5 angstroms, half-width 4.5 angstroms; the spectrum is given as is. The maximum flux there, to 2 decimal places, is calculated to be 17.15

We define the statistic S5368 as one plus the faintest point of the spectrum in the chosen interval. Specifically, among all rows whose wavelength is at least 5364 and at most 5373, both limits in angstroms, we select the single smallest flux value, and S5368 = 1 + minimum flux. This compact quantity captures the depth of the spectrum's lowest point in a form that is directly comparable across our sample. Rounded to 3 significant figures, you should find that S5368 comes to 16.0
